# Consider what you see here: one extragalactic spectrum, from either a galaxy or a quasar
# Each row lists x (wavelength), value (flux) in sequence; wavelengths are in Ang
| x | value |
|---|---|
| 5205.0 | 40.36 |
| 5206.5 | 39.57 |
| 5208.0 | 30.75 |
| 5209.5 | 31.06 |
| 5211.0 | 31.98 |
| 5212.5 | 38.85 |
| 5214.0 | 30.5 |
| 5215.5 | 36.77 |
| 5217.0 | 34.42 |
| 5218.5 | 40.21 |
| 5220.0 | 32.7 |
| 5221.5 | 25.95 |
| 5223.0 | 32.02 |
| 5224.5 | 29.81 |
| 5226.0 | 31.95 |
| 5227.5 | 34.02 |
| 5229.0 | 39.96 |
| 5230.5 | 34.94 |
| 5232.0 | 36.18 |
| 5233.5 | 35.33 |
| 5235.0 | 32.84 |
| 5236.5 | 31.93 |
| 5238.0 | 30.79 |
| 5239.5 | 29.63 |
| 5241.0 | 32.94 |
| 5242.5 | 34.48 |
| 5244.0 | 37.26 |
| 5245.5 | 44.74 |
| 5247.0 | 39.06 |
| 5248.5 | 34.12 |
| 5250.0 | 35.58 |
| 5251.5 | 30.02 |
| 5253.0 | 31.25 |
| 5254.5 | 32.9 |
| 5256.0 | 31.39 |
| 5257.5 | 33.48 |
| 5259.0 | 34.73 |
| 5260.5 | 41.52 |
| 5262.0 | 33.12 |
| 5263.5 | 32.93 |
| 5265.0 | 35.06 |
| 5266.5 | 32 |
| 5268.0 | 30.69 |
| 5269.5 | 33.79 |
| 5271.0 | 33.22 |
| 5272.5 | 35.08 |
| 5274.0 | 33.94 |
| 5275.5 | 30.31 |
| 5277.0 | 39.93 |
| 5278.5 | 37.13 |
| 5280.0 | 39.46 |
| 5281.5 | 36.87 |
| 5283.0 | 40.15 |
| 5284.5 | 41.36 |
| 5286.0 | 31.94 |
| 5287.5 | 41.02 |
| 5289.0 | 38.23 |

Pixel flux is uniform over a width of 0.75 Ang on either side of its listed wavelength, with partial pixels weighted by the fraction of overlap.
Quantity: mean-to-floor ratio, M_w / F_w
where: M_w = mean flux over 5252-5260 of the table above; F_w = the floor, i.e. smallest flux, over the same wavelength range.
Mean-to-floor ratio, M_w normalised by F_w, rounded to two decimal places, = 1.05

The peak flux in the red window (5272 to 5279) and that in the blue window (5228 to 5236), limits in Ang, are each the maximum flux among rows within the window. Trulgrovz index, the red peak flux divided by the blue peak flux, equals 1.00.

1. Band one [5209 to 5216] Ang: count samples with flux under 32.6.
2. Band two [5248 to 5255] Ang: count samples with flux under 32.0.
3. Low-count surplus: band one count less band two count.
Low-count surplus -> 1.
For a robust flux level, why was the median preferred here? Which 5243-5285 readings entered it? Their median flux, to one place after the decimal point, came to 34.4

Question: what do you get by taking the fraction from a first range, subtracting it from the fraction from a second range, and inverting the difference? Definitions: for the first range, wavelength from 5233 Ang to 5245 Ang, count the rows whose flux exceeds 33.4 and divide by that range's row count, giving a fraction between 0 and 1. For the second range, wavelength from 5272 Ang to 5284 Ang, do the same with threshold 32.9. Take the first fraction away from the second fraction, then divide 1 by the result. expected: 2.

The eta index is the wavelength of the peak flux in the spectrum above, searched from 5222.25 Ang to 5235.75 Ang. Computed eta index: 5229.0 Ang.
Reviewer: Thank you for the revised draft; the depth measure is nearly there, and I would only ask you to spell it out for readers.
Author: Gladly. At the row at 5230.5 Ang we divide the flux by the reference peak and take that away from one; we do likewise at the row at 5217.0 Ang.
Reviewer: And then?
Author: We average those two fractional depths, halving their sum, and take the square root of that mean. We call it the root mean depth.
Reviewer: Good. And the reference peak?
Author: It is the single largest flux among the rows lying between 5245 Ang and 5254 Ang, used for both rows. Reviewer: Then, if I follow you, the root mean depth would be 0.47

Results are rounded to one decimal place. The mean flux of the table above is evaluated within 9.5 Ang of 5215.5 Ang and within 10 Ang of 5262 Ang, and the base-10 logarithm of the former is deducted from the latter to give 32.0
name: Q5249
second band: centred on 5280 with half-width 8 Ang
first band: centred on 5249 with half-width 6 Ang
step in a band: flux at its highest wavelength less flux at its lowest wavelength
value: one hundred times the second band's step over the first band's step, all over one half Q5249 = -272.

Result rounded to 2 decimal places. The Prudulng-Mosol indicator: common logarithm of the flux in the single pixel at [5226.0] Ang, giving 1.50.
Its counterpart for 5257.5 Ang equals 1.52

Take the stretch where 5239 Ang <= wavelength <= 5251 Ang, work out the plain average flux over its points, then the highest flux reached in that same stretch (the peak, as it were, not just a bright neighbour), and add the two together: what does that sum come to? 80.7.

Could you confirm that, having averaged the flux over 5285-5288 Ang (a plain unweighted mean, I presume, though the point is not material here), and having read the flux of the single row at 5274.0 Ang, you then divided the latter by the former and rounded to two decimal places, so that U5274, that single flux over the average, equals 0.93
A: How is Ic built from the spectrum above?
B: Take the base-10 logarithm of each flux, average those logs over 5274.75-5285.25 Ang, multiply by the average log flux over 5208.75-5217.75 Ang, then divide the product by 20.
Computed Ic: 0.121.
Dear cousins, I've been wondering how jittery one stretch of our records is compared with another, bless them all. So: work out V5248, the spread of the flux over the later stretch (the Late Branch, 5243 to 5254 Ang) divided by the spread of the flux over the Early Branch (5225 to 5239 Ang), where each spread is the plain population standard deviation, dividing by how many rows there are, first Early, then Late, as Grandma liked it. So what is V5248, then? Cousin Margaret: 1.8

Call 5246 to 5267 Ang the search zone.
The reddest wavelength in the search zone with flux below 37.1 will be 5266.5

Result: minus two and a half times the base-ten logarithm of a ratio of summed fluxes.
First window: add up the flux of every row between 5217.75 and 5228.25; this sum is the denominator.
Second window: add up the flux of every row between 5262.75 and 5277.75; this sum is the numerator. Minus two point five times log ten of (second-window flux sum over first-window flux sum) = -0.43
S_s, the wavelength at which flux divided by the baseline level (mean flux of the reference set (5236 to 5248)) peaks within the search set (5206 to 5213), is 5206.5 Ang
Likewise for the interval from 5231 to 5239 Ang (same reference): 5232.0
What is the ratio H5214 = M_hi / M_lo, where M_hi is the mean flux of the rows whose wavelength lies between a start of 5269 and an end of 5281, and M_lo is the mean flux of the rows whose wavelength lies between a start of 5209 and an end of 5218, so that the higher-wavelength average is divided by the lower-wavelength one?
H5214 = 1.04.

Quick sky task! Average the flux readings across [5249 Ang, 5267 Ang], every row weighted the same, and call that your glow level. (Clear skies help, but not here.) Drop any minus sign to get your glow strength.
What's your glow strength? 33.7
